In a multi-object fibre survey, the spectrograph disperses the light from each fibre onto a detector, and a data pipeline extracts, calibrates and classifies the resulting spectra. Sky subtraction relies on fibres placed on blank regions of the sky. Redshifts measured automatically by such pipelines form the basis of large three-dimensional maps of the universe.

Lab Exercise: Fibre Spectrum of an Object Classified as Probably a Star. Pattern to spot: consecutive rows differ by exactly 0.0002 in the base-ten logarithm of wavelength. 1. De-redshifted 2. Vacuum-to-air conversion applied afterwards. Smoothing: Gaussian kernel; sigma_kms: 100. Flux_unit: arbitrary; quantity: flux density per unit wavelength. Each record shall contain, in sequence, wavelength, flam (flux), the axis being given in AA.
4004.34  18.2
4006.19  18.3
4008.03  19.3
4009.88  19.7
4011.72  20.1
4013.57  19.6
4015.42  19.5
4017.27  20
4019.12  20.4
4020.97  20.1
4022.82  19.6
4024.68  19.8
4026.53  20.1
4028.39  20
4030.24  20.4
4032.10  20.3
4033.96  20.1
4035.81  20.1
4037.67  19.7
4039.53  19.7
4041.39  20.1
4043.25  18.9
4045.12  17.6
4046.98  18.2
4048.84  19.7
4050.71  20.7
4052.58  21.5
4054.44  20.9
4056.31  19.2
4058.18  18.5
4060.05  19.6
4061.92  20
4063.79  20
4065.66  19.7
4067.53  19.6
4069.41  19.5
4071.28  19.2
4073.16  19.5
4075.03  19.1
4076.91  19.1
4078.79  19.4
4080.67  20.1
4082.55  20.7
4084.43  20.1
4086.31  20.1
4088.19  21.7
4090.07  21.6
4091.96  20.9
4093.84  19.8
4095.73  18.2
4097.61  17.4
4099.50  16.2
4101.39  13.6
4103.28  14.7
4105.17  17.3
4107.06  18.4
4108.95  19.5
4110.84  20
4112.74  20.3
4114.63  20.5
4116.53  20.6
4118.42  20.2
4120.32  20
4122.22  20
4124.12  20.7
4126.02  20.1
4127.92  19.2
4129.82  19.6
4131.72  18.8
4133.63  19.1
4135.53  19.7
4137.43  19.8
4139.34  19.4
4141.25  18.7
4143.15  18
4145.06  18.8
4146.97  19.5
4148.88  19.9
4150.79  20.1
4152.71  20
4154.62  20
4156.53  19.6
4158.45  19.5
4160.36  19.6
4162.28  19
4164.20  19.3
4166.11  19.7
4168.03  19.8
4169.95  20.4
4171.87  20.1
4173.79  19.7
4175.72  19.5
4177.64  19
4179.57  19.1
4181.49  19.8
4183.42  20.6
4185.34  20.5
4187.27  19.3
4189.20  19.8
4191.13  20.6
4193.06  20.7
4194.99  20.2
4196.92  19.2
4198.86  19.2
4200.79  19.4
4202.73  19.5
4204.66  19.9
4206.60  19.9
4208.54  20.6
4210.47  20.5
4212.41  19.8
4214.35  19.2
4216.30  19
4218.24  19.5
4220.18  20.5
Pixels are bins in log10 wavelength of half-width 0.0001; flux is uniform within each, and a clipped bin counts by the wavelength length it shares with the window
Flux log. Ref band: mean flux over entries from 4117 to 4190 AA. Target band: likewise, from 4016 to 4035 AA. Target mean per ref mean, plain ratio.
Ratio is 1.02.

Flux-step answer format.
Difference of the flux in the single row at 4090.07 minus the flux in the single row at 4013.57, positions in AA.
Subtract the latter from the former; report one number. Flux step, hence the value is 2.0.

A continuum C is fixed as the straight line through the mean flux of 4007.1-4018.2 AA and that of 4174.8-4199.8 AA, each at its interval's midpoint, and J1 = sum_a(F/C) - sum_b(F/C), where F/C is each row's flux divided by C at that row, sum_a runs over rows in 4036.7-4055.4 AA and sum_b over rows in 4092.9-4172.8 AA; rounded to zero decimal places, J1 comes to -31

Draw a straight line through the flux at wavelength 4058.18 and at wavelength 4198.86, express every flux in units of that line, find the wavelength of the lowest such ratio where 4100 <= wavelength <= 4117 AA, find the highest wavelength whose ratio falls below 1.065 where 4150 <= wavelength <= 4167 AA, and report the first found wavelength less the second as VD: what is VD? -64.7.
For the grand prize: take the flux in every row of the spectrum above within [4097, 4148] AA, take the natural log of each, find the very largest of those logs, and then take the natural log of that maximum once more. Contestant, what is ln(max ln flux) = 1.11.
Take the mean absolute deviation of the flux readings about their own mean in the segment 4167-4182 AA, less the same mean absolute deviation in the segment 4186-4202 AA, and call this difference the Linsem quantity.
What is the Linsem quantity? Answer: -0.17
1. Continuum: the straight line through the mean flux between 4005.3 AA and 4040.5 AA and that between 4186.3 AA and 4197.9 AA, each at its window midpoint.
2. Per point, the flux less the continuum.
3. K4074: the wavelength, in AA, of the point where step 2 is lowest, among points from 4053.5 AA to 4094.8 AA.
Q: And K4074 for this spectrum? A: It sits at 4058.18 AA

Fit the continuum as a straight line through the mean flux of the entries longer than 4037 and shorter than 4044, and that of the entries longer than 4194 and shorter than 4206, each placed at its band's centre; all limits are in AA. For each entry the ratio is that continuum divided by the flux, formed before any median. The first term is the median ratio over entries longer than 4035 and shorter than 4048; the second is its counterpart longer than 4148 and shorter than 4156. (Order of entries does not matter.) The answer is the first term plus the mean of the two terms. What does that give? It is 1.98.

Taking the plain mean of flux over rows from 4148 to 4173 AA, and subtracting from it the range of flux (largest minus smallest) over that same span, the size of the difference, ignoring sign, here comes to 18.4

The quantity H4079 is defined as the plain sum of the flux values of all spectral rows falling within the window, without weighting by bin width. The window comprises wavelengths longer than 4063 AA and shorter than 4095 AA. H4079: 340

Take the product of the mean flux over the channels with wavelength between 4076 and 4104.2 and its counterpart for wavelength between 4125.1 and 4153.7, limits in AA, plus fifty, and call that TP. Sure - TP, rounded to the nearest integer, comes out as 416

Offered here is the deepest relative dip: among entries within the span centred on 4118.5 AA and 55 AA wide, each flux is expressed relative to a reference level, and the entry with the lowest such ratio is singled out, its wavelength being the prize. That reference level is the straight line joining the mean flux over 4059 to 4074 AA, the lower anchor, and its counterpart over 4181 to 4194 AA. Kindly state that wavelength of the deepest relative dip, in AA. 4101.39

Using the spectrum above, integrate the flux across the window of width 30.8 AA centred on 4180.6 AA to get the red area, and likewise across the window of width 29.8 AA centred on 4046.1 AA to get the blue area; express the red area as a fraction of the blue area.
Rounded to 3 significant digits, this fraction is 1.05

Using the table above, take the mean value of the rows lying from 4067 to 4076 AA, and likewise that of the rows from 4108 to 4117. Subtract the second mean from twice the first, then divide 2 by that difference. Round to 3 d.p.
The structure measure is 0.108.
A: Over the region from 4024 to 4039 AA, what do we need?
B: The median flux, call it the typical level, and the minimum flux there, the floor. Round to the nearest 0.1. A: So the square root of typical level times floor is 19.9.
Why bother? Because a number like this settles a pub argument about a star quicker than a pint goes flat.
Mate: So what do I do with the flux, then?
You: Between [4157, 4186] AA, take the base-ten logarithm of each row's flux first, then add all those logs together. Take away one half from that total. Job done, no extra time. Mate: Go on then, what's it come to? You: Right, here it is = 18.9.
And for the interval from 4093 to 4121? 18.4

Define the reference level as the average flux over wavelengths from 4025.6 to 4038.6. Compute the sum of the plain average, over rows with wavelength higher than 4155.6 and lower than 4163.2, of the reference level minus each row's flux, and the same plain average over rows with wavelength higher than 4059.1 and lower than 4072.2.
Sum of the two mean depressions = 1.1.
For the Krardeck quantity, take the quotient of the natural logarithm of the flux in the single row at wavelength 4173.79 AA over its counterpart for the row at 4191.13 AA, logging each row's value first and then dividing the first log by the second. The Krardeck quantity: 0.99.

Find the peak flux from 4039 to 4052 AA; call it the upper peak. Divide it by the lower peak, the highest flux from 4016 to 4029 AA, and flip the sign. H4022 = -1.015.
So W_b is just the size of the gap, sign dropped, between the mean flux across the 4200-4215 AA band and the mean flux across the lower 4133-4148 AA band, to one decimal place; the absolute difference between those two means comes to 0.7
